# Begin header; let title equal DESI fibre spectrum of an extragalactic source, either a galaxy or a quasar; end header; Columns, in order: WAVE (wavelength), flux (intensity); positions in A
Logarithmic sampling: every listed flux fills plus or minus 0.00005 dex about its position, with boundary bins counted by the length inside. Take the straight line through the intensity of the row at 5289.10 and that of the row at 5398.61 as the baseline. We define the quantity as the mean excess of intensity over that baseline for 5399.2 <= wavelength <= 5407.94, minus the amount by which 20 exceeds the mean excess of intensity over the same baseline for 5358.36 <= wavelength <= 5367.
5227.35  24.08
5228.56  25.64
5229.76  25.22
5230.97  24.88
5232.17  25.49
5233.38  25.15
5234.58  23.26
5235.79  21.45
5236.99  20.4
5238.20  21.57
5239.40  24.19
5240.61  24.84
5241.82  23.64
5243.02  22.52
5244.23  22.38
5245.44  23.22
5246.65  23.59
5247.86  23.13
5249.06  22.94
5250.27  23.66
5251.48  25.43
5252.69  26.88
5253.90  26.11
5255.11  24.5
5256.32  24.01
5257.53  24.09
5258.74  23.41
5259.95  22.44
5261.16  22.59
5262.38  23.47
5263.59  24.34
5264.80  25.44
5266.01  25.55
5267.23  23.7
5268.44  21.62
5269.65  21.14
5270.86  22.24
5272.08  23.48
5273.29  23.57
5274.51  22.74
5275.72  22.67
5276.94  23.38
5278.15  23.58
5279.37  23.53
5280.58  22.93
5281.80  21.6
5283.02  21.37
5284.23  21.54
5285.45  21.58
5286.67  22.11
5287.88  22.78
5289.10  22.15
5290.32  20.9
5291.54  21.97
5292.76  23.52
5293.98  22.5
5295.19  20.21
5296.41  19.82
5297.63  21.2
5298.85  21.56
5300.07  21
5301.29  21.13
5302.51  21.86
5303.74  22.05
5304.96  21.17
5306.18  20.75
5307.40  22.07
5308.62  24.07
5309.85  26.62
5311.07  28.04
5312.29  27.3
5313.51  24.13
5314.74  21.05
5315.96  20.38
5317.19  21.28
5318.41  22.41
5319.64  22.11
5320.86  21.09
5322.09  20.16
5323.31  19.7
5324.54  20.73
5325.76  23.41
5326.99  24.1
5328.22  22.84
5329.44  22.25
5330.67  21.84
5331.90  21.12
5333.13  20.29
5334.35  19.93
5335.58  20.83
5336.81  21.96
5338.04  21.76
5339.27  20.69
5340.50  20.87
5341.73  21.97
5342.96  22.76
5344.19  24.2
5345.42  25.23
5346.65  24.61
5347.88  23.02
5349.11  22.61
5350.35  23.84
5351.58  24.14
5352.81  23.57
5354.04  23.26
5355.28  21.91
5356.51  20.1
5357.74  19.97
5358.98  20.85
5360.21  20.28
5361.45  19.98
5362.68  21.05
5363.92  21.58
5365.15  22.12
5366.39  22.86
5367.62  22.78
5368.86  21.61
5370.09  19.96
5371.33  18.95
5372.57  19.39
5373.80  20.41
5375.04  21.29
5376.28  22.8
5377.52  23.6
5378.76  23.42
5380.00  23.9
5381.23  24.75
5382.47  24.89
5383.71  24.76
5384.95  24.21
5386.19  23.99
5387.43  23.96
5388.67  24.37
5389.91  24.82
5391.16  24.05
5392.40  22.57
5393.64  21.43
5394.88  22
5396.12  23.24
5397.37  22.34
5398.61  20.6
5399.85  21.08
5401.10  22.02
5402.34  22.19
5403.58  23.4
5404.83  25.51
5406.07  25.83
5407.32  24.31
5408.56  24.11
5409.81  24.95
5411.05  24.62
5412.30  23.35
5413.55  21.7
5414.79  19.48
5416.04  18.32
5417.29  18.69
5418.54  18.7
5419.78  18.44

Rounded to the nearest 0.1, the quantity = -16.9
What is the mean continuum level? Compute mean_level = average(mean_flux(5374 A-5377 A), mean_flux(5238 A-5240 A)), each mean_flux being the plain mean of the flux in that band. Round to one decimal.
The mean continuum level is 22.5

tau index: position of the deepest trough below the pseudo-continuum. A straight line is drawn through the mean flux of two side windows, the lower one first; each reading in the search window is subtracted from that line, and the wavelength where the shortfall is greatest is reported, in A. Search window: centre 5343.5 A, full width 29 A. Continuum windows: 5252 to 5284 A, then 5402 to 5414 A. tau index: 5357.74 A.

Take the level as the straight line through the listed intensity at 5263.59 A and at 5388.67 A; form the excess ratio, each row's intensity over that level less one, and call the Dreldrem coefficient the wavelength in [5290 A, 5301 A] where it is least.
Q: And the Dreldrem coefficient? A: 5296.41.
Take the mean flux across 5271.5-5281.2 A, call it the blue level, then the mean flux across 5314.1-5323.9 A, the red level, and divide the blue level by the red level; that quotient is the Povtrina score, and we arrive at 1.11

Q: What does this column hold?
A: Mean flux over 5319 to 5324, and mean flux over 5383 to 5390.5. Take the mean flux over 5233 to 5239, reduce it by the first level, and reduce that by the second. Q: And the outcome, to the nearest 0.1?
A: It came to -22.8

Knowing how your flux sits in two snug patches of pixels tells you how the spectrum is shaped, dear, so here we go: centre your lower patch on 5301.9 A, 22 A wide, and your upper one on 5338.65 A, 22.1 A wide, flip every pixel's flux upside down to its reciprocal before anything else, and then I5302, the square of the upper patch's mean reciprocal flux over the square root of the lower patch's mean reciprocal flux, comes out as 0.0097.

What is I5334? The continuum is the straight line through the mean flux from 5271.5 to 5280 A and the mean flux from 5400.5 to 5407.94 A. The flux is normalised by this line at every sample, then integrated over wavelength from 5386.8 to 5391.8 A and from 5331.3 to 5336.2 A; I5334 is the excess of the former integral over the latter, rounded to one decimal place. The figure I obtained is 0.8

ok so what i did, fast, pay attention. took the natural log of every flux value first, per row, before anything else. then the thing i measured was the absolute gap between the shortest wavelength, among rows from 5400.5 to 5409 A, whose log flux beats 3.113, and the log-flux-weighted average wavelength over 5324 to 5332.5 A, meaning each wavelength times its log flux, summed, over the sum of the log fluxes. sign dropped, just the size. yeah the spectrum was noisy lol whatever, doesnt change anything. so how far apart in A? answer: 75.4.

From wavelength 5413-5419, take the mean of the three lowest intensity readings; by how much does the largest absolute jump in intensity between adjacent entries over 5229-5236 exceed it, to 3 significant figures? -16.7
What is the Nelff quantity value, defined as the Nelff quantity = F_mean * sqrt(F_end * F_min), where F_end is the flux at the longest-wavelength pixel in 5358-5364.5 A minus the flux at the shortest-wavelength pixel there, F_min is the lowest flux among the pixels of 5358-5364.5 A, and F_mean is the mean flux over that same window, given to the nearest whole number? 79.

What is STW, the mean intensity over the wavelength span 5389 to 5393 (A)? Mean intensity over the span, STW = 23.8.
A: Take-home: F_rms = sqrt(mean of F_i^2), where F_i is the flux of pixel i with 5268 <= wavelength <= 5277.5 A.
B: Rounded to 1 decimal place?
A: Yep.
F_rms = 22.6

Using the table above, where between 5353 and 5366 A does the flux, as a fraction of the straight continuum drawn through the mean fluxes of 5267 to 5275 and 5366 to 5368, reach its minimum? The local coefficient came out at 5357.74 A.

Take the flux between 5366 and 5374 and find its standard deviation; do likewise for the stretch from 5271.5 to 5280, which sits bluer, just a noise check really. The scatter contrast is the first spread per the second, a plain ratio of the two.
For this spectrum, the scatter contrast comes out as 4.0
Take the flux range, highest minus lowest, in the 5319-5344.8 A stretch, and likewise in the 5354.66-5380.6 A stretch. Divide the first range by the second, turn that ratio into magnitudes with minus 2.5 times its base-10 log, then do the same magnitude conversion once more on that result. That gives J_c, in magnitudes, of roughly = 2.5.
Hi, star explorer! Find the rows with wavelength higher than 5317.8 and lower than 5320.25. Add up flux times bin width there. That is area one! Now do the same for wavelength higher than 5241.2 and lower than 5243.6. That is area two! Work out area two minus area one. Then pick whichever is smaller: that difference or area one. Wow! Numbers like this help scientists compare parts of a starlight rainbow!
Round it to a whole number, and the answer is 1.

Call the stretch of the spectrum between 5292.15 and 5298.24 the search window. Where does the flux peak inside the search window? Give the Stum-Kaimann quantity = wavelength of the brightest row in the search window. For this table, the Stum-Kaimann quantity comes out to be 5292.76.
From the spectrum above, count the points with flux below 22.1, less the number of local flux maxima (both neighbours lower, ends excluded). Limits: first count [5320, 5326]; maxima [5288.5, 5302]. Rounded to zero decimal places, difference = 2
